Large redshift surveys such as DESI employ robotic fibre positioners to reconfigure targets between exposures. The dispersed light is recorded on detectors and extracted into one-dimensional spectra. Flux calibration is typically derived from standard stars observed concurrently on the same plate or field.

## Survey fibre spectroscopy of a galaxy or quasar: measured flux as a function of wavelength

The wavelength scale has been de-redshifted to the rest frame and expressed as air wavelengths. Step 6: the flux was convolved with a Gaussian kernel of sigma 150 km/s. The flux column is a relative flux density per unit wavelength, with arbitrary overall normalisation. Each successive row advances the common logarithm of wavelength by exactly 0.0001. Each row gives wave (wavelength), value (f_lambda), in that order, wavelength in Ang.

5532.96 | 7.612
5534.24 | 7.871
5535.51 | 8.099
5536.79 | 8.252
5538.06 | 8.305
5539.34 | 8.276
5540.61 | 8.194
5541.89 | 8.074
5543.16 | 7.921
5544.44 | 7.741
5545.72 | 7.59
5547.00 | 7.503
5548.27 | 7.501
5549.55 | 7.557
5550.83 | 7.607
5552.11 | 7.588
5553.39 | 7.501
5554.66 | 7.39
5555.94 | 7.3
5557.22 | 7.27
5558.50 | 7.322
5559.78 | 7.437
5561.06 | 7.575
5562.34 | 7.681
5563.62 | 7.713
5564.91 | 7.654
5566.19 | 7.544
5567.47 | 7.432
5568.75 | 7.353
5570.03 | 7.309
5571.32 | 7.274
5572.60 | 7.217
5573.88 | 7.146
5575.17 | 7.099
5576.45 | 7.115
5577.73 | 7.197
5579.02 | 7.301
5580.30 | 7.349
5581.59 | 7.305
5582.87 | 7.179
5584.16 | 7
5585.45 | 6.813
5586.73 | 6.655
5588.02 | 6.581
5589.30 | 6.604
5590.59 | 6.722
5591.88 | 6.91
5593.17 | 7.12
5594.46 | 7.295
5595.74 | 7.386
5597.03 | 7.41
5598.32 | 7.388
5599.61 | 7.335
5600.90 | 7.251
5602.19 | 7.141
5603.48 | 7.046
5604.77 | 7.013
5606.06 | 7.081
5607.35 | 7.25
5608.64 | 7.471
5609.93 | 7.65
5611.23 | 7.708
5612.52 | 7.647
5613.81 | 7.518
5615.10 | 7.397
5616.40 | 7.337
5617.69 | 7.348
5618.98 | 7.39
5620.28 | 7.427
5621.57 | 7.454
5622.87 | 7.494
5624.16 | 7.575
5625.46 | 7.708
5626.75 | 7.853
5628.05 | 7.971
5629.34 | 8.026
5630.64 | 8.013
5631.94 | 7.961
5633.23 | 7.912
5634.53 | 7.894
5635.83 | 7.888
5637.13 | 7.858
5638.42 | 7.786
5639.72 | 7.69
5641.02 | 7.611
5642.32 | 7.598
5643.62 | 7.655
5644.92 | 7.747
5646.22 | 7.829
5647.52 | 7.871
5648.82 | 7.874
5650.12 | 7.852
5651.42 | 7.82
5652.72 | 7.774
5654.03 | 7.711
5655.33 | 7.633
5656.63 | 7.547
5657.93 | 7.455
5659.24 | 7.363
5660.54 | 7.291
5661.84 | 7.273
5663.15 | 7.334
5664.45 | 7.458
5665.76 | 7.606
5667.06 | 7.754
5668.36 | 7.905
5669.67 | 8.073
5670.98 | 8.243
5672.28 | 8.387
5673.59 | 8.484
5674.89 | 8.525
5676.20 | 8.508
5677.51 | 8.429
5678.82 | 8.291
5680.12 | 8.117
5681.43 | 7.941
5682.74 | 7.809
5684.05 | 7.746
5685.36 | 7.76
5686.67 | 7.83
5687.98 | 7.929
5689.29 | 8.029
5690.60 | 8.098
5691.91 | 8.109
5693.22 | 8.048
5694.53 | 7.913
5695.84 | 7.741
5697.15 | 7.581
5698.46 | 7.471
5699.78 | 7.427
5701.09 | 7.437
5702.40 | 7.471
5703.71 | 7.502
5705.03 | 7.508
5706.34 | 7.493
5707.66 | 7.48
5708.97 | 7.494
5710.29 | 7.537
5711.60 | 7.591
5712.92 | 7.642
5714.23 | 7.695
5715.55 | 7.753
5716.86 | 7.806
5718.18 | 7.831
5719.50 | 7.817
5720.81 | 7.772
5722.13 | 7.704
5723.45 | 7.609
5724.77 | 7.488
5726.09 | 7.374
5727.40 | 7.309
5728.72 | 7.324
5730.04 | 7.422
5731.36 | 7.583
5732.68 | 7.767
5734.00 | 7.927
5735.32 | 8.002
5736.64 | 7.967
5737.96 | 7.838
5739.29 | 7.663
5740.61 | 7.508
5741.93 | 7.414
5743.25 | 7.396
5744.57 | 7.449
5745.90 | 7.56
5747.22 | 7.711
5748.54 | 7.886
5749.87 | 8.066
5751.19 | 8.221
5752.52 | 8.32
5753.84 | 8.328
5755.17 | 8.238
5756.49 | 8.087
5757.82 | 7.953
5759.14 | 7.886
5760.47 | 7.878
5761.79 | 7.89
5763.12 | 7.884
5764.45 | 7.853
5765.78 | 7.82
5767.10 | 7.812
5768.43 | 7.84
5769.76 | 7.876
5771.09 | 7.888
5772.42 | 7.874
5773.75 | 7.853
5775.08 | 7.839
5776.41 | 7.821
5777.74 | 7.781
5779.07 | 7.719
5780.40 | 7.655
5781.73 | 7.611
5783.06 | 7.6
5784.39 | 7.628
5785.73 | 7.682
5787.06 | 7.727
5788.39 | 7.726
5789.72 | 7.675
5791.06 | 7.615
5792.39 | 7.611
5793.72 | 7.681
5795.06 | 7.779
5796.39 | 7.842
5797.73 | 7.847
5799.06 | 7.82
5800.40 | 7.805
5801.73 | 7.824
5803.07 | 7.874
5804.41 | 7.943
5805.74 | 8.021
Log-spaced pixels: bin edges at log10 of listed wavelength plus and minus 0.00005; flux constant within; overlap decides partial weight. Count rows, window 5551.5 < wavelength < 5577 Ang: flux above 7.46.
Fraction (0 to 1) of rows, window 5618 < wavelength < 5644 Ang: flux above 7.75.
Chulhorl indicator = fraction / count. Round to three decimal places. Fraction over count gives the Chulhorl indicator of 0.071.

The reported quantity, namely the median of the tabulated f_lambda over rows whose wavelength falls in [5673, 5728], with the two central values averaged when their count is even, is 7.7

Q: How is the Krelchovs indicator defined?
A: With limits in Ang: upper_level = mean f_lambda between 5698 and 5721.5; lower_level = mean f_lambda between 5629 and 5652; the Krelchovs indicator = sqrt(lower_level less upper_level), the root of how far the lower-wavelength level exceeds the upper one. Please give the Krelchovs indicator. 0.5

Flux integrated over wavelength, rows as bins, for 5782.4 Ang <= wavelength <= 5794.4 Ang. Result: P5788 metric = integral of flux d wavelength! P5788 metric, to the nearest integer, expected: 92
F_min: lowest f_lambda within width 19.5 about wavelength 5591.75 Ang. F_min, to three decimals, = 6.581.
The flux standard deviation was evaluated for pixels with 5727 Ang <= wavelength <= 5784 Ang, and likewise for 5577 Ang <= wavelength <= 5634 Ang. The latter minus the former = 0.12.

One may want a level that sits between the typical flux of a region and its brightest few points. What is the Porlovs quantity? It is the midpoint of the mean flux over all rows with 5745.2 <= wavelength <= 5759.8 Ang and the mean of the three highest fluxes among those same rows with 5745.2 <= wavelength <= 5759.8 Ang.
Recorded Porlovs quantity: 8.2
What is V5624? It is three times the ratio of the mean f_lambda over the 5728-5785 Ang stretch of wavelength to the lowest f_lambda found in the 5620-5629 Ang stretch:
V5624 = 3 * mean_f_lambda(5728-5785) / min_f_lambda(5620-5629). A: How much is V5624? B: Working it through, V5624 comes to 3.15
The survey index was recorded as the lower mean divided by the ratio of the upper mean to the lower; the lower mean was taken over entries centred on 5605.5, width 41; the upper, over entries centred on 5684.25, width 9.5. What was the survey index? 6.7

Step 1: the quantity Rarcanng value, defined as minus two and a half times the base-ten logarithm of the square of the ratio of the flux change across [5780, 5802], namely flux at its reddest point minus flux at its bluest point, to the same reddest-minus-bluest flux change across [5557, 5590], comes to 3.0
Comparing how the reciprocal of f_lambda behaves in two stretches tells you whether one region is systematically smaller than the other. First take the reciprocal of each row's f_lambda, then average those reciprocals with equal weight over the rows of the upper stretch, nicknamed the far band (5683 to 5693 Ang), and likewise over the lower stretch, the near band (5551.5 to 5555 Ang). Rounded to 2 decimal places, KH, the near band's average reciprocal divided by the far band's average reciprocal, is 1.06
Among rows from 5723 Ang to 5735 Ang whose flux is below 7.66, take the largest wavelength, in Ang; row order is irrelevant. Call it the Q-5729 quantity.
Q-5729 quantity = 5731.36 Ang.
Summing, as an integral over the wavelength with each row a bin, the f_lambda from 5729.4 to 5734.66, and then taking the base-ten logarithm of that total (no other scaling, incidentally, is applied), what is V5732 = 1.61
